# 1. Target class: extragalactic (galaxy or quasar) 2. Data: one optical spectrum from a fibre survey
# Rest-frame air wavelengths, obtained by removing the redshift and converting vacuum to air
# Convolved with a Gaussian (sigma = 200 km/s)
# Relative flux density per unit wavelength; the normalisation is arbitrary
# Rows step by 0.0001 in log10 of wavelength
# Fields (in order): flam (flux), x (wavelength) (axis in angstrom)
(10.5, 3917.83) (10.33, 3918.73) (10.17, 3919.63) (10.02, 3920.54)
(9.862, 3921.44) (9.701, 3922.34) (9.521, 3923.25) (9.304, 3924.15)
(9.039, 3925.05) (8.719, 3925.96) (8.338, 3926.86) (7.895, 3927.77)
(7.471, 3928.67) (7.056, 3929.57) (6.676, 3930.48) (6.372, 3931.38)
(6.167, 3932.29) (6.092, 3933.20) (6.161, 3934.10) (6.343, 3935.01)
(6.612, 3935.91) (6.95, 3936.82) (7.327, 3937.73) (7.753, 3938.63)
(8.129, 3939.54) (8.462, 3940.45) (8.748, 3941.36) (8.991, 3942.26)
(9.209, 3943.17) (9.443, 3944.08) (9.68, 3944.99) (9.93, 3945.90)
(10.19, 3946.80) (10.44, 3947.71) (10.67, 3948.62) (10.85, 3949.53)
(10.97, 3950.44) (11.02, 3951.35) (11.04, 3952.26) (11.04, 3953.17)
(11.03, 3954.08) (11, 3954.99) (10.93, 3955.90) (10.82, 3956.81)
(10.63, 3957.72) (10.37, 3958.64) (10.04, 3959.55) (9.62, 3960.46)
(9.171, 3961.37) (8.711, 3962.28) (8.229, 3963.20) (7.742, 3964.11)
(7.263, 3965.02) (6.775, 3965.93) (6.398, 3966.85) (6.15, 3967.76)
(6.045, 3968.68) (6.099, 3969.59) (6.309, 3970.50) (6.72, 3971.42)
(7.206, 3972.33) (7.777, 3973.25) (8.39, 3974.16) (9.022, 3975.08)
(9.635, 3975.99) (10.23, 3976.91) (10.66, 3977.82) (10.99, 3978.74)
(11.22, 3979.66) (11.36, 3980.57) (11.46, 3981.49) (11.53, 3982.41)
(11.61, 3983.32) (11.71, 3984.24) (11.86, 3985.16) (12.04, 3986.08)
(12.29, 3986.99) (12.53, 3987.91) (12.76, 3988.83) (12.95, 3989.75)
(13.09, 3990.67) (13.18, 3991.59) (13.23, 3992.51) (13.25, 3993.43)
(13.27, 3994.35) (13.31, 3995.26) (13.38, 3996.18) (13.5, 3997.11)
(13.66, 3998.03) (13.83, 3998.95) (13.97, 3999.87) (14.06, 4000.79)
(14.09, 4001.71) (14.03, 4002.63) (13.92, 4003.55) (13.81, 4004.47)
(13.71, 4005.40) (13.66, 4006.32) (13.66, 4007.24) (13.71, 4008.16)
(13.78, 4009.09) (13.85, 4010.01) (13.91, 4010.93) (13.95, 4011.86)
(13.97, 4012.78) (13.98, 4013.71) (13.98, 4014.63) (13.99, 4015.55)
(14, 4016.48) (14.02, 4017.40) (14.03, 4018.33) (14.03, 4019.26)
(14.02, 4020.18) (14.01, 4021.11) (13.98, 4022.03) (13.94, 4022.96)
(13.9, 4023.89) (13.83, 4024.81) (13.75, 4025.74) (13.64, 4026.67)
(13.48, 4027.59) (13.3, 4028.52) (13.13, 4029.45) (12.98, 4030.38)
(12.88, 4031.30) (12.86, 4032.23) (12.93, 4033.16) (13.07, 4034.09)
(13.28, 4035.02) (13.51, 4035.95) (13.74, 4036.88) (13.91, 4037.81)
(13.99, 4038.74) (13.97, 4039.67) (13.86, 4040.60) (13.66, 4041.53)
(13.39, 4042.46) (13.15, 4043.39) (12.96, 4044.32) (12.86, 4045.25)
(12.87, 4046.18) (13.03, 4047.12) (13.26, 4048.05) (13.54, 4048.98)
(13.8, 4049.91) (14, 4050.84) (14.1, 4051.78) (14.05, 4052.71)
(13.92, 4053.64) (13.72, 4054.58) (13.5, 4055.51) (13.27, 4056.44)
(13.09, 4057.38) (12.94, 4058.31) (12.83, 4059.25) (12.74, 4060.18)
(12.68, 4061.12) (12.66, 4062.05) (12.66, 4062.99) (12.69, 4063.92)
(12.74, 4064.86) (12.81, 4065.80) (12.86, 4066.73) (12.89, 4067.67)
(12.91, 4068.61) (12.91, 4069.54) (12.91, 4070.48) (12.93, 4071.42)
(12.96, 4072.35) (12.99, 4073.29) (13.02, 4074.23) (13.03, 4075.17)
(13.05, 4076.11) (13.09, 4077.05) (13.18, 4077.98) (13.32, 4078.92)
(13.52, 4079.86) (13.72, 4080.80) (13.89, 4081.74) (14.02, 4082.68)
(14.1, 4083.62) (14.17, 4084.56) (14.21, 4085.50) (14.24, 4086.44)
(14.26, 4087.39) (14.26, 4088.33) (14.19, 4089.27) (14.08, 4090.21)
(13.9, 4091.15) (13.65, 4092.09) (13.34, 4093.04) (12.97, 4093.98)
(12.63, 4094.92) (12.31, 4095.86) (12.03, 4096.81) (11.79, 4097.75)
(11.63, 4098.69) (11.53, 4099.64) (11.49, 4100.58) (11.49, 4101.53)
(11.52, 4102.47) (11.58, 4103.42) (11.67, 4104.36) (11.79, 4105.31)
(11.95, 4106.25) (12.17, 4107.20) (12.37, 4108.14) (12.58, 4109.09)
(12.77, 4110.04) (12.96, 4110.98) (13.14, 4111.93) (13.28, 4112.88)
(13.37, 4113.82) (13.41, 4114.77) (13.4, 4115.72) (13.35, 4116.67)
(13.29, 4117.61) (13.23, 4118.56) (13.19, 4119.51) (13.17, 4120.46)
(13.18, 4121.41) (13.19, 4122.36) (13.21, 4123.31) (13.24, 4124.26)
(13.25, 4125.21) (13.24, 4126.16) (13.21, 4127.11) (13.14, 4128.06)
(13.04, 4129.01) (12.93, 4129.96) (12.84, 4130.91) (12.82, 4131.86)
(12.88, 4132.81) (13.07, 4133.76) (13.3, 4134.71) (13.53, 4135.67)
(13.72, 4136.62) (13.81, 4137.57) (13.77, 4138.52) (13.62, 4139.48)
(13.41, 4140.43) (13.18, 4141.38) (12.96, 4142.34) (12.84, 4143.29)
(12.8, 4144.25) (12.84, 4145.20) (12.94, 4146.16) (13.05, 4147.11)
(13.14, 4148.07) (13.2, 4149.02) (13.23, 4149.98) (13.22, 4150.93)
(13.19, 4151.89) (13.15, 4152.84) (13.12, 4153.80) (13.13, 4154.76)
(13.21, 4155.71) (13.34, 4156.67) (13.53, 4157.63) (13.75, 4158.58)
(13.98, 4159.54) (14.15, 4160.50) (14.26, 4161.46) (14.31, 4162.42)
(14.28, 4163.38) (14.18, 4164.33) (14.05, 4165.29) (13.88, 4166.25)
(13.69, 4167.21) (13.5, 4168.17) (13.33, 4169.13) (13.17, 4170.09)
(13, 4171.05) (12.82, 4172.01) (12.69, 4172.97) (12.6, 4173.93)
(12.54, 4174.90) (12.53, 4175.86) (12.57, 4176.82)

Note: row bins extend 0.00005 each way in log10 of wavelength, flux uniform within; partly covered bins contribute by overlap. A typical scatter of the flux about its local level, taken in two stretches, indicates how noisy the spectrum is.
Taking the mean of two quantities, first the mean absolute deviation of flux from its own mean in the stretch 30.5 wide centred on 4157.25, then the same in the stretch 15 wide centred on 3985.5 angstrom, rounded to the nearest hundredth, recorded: 0.53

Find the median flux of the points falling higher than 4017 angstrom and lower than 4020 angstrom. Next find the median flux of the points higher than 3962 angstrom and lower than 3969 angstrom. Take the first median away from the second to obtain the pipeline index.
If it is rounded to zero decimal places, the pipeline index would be -7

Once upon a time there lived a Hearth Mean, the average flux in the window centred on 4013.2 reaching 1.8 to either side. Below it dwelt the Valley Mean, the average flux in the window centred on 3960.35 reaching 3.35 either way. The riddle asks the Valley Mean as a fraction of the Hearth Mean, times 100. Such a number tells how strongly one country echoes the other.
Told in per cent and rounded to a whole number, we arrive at 68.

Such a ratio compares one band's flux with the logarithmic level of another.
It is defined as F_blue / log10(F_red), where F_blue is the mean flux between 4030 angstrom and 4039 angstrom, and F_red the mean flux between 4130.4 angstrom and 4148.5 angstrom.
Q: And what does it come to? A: 12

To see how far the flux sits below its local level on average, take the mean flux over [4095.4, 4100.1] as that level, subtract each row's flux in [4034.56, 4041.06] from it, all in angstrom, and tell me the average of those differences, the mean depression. -1.9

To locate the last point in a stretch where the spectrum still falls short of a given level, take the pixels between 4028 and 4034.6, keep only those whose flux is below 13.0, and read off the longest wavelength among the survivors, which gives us 4033.16 angstrom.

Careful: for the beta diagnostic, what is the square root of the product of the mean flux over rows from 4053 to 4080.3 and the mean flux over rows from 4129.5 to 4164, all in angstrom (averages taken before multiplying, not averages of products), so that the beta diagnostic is 13.2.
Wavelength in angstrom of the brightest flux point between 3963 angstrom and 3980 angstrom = 3979.66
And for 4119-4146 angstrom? 4137.57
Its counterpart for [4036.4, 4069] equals 4051.78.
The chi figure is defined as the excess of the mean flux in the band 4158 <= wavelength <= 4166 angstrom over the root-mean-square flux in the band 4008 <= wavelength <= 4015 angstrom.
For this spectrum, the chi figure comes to 0.2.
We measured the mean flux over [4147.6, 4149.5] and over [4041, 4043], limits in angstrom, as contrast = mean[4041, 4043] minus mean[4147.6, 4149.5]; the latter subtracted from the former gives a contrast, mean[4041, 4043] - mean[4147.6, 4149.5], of 0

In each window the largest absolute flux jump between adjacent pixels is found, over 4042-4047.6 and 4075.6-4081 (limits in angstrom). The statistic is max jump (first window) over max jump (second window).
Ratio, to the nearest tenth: 1.2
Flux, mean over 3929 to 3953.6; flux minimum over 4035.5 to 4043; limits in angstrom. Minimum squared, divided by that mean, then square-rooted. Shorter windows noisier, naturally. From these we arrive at 4.6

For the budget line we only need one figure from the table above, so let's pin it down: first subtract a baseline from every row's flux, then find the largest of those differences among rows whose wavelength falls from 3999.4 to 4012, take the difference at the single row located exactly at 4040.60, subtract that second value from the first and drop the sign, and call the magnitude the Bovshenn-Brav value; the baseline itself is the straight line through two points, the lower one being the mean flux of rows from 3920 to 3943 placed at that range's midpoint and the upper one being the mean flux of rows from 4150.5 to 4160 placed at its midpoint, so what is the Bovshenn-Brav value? 1.2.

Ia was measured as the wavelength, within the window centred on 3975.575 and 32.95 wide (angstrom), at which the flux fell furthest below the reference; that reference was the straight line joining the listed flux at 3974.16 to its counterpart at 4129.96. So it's 3968.68 angstrom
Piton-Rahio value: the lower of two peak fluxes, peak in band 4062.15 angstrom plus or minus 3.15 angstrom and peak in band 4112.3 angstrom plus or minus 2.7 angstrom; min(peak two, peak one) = 12.8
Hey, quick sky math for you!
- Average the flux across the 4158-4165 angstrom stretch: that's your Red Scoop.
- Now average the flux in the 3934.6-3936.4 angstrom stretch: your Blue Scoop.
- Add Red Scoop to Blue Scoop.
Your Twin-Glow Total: 20.6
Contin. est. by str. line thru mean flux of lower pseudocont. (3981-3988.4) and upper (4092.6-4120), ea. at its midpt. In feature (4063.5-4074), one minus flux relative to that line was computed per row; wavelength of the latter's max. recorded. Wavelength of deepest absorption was 4063.92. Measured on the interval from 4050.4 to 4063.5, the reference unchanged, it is 4062.99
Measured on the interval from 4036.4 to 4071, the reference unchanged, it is 4062.99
